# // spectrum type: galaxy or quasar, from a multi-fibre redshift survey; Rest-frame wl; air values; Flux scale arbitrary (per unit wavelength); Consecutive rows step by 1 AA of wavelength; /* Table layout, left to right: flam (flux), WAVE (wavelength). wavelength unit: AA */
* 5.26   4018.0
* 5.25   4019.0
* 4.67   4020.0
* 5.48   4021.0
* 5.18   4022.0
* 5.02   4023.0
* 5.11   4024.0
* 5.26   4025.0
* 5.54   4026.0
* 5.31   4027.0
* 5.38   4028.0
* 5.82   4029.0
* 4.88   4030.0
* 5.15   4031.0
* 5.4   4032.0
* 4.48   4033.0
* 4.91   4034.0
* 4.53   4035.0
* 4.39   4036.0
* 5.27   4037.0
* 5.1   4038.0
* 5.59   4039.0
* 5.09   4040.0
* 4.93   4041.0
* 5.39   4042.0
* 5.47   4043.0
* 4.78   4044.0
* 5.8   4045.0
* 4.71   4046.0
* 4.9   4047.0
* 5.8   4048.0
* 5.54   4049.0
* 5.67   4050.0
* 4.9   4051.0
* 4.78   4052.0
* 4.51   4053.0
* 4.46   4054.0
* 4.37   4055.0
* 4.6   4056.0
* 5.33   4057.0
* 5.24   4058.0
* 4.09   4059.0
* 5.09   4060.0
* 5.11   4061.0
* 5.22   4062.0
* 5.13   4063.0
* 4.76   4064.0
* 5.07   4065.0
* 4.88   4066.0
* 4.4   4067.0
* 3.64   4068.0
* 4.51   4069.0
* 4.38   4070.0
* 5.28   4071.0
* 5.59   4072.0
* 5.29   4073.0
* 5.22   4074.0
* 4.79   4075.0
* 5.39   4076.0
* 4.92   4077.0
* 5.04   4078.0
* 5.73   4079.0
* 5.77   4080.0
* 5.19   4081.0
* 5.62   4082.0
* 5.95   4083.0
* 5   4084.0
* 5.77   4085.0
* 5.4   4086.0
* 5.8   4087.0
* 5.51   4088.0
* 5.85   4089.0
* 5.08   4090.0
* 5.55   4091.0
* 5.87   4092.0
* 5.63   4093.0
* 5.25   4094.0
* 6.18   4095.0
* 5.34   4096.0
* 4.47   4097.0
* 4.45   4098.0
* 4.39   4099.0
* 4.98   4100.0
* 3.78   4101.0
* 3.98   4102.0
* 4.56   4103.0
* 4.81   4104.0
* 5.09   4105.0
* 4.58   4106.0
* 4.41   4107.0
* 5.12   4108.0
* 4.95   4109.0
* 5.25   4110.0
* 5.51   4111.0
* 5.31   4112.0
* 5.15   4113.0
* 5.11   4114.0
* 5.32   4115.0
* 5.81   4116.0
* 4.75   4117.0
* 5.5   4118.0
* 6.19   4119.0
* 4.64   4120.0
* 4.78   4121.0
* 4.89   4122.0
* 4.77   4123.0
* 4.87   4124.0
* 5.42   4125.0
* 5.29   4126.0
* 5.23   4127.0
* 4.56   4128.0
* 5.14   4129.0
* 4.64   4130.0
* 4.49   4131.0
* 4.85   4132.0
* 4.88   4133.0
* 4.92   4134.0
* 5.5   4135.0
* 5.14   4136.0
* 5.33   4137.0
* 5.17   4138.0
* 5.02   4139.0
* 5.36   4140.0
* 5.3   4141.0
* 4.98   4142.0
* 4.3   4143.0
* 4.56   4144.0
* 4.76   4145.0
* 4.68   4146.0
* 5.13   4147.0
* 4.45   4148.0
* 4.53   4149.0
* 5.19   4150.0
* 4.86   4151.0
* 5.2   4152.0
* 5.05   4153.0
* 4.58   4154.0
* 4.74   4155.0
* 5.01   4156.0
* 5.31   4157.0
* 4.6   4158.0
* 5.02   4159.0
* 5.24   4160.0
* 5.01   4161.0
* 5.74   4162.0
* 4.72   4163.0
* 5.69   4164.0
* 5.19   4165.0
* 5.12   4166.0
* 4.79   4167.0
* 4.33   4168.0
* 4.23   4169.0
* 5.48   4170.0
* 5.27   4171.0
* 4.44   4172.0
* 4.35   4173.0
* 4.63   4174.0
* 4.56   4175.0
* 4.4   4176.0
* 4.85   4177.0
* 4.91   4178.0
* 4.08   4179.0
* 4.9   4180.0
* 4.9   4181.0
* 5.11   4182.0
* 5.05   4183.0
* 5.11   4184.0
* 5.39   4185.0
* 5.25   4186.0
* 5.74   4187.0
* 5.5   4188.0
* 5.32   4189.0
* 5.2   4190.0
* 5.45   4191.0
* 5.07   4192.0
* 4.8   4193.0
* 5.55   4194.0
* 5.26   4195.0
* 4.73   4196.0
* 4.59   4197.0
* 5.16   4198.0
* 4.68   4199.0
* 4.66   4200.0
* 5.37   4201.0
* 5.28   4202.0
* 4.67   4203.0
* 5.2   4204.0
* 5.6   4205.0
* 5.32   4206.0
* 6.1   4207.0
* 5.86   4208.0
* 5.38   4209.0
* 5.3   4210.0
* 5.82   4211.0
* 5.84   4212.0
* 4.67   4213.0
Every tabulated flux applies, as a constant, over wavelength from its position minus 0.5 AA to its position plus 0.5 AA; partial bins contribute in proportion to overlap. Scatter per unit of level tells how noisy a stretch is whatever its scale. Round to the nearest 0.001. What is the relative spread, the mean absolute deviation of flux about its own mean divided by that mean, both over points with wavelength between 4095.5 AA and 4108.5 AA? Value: 0.076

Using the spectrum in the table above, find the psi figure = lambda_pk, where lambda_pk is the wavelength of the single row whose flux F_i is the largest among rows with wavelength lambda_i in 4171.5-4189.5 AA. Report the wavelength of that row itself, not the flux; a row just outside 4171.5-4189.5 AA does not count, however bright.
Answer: 4187.0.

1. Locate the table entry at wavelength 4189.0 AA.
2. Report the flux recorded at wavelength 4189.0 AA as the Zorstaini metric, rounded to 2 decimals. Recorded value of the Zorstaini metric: 5.32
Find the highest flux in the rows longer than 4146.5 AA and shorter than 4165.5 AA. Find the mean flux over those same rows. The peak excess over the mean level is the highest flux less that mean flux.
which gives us 0.73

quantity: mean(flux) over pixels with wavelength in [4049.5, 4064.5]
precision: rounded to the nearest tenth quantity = 4.9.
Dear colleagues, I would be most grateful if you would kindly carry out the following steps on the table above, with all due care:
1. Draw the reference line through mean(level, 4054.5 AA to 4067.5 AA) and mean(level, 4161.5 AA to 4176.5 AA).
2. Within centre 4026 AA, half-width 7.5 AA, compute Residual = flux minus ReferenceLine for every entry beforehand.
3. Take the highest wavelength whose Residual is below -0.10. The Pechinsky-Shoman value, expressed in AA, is 4033.0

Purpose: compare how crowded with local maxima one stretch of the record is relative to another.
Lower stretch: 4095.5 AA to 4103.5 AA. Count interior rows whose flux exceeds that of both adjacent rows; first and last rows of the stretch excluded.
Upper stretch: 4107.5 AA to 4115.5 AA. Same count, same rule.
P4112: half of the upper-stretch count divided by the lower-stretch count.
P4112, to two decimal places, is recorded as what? 0.50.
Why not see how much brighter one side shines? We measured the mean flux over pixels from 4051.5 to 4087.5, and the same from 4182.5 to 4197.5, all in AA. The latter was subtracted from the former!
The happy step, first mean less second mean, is -0.16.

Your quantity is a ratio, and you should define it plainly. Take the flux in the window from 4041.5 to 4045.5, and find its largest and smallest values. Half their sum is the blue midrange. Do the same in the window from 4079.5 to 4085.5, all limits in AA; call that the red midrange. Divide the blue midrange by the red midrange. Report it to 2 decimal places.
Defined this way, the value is 0.97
